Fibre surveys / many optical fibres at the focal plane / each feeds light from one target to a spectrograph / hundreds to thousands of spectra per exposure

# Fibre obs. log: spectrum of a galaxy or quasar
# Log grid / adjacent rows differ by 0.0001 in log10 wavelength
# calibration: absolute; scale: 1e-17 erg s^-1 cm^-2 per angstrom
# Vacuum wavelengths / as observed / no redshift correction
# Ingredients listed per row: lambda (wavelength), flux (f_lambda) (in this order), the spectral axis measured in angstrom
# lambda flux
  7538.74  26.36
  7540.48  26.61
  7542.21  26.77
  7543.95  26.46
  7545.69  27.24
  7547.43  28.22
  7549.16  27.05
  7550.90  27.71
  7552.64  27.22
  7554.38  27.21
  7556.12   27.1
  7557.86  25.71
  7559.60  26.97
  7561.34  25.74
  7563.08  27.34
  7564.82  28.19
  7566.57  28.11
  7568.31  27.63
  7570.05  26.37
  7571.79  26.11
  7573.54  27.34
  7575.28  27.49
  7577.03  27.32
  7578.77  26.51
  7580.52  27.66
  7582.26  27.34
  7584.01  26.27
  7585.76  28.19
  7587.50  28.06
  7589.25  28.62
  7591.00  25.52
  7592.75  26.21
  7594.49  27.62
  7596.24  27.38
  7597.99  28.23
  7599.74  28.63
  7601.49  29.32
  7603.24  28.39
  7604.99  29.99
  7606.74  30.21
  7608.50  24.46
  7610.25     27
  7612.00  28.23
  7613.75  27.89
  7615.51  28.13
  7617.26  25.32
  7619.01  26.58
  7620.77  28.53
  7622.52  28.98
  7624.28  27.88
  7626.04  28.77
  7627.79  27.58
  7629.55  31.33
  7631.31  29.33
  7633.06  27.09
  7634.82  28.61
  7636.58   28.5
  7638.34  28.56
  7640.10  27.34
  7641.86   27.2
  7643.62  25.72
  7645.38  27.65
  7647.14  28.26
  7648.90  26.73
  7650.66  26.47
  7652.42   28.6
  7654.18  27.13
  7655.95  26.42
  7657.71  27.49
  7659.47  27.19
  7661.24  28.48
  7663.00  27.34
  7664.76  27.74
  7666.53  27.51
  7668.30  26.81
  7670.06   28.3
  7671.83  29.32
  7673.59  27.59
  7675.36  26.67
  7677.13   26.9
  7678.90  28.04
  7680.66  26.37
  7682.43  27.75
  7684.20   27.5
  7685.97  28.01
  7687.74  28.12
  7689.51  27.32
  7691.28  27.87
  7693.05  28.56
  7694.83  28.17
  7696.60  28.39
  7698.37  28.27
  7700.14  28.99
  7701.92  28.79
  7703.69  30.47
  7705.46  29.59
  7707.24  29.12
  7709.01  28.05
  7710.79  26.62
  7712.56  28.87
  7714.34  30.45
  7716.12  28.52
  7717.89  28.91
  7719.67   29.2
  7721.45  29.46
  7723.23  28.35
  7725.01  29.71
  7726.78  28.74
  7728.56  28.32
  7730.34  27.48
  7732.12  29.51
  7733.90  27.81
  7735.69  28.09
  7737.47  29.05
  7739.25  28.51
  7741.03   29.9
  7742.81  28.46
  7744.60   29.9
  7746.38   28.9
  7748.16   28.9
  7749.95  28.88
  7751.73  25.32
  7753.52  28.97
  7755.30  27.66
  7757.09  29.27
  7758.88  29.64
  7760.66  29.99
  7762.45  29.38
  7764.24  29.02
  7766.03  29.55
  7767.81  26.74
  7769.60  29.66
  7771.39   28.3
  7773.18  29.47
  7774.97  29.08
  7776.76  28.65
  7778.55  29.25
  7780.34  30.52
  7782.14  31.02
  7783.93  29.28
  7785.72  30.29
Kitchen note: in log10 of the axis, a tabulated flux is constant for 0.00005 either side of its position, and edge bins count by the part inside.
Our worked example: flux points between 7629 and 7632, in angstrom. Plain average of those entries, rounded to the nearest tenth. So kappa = 30.3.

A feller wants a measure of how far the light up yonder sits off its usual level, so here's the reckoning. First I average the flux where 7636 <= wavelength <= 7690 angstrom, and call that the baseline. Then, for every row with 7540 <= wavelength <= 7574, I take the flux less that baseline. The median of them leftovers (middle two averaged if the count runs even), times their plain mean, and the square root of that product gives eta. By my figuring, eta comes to 0.4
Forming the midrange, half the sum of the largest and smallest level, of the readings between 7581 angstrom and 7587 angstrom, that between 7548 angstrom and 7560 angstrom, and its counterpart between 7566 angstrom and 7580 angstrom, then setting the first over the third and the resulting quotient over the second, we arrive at 0.0376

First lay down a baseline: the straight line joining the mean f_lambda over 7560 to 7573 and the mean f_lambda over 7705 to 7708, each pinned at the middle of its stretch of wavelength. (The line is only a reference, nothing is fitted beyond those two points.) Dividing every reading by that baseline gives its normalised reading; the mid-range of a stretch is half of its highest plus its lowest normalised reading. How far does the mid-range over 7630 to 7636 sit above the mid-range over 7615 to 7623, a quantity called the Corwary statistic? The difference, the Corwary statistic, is 0.031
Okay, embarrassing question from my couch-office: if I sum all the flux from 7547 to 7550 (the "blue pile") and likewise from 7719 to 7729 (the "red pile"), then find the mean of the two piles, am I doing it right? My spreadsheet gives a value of 115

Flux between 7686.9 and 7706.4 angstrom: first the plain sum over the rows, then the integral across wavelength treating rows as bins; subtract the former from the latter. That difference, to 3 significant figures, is 243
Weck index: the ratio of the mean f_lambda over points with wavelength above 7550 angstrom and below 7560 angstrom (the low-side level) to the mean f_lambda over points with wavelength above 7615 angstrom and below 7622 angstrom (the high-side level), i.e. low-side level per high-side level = 0.99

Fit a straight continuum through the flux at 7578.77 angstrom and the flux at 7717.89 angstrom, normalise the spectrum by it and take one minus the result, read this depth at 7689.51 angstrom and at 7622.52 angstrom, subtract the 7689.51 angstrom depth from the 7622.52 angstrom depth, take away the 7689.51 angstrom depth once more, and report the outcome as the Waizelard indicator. -0.140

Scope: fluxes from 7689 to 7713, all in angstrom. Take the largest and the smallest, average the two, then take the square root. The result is 5.34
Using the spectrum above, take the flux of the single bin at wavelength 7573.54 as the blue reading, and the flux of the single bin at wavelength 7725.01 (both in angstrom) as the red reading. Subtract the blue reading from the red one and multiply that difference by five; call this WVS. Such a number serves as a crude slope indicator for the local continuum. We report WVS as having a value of 12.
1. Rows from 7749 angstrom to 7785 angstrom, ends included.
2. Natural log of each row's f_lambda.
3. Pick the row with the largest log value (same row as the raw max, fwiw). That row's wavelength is 7782.14 angstrom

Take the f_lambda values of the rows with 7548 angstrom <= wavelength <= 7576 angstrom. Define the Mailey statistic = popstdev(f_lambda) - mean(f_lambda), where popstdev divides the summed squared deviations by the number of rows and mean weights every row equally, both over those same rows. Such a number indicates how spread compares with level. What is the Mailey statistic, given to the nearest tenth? -26.4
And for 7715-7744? -28.1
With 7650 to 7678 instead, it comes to -26.7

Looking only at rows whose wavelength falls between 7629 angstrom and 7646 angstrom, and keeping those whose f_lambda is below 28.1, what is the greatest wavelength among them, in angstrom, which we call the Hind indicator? 7645.38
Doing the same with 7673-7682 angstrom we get 7680.66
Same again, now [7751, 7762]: 7755.30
